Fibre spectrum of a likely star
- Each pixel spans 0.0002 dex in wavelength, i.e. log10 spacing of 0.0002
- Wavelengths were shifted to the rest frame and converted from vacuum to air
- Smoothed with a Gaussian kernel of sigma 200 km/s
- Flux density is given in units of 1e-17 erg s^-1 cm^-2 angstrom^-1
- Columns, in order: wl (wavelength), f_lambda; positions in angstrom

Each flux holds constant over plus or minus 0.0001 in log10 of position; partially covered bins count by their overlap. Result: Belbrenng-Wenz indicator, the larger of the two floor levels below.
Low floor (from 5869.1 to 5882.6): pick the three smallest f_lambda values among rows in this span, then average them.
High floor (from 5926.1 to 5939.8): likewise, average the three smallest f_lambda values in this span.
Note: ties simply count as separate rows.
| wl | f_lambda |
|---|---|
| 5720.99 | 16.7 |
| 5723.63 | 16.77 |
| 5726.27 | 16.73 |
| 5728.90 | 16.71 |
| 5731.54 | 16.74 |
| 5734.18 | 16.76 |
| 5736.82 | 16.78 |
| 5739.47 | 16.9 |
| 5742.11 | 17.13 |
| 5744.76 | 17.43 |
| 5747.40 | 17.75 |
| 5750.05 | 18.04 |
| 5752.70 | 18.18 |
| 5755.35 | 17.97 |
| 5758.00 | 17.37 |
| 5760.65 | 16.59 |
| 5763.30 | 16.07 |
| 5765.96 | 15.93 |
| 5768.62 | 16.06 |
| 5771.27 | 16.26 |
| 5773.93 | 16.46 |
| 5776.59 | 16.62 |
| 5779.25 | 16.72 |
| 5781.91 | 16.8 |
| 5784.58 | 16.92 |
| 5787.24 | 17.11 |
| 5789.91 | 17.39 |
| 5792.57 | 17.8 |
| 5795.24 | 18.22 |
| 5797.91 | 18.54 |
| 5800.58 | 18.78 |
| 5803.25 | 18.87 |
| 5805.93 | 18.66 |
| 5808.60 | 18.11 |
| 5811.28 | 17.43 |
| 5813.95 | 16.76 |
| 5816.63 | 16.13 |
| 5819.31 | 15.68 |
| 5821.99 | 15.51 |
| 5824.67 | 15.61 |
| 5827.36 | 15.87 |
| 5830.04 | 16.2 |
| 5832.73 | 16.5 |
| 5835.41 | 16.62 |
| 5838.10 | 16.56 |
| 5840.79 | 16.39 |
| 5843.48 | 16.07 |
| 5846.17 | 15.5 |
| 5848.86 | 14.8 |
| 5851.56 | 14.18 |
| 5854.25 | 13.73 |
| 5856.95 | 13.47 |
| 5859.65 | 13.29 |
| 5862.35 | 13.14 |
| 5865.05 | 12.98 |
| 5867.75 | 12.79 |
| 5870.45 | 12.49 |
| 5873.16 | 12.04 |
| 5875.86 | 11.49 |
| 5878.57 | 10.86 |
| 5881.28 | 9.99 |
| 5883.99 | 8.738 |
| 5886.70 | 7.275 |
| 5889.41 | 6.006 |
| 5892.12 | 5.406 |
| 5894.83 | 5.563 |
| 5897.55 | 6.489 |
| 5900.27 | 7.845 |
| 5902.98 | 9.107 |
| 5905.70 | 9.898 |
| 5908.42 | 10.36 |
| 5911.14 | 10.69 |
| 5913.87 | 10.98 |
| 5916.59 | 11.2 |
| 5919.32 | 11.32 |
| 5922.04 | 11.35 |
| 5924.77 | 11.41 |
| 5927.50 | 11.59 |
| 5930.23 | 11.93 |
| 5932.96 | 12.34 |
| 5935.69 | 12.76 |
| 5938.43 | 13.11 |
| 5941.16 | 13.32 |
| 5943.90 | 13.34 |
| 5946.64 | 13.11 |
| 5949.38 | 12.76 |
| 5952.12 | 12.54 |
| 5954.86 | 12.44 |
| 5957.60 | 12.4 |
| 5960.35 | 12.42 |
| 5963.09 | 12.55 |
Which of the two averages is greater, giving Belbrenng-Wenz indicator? 12.0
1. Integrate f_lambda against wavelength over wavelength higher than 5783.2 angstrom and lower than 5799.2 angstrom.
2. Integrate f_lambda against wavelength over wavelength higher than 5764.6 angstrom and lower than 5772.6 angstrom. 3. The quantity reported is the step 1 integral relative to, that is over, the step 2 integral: 2.2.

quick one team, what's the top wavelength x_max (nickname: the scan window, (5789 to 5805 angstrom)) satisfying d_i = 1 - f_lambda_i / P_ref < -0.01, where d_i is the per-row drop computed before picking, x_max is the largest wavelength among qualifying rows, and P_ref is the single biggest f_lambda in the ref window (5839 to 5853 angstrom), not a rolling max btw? 5803.25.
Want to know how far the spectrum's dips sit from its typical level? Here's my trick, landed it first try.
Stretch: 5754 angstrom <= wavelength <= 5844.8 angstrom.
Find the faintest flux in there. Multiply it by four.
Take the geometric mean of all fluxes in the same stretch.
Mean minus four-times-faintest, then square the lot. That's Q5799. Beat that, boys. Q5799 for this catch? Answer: 2040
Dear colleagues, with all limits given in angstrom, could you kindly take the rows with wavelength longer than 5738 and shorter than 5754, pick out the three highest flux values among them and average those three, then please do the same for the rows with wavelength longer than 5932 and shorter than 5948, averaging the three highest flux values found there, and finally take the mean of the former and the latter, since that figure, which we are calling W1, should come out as 15.6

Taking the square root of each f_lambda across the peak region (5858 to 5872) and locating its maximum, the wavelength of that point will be 5859.65 angstrom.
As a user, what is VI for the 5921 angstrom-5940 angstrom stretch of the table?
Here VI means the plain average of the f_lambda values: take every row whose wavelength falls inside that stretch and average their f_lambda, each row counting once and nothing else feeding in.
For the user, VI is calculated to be 12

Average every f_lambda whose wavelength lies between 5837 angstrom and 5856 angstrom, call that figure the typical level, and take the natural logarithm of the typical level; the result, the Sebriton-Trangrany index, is 2.73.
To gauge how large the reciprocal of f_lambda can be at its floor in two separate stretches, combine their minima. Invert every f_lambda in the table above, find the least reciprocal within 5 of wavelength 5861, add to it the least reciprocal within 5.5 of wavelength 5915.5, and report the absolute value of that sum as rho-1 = 0.163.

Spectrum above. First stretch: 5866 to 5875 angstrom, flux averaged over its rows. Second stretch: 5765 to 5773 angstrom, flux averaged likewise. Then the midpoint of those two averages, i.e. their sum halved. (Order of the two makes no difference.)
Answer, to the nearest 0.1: 14.3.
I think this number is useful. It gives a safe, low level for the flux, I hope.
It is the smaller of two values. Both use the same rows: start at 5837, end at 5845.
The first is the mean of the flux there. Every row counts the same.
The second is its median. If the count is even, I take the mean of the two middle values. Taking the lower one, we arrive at 16.3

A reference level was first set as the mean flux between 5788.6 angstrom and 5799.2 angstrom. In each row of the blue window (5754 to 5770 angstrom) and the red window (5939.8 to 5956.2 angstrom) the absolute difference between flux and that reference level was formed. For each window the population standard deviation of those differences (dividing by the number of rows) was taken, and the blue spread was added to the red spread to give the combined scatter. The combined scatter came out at 1.12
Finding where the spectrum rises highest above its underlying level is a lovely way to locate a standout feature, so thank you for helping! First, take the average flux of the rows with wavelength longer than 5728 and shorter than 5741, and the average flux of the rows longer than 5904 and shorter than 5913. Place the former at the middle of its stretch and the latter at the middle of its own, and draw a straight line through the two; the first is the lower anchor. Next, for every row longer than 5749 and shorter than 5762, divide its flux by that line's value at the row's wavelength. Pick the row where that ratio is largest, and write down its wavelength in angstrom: 5752.70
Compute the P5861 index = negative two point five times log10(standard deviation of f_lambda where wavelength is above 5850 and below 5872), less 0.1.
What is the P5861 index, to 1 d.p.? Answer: 0.6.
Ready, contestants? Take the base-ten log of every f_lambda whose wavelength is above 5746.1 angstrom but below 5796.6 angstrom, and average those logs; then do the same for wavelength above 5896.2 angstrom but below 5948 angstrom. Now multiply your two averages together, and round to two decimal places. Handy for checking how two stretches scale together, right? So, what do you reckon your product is 1.28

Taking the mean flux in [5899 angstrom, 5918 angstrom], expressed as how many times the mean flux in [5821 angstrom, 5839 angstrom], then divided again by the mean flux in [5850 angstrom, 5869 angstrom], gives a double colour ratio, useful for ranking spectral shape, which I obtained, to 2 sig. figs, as 0.046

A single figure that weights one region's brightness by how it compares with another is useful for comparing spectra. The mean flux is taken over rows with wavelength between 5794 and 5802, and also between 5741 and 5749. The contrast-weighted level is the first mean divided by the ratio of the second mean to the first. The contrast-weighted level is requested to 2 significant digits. 20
